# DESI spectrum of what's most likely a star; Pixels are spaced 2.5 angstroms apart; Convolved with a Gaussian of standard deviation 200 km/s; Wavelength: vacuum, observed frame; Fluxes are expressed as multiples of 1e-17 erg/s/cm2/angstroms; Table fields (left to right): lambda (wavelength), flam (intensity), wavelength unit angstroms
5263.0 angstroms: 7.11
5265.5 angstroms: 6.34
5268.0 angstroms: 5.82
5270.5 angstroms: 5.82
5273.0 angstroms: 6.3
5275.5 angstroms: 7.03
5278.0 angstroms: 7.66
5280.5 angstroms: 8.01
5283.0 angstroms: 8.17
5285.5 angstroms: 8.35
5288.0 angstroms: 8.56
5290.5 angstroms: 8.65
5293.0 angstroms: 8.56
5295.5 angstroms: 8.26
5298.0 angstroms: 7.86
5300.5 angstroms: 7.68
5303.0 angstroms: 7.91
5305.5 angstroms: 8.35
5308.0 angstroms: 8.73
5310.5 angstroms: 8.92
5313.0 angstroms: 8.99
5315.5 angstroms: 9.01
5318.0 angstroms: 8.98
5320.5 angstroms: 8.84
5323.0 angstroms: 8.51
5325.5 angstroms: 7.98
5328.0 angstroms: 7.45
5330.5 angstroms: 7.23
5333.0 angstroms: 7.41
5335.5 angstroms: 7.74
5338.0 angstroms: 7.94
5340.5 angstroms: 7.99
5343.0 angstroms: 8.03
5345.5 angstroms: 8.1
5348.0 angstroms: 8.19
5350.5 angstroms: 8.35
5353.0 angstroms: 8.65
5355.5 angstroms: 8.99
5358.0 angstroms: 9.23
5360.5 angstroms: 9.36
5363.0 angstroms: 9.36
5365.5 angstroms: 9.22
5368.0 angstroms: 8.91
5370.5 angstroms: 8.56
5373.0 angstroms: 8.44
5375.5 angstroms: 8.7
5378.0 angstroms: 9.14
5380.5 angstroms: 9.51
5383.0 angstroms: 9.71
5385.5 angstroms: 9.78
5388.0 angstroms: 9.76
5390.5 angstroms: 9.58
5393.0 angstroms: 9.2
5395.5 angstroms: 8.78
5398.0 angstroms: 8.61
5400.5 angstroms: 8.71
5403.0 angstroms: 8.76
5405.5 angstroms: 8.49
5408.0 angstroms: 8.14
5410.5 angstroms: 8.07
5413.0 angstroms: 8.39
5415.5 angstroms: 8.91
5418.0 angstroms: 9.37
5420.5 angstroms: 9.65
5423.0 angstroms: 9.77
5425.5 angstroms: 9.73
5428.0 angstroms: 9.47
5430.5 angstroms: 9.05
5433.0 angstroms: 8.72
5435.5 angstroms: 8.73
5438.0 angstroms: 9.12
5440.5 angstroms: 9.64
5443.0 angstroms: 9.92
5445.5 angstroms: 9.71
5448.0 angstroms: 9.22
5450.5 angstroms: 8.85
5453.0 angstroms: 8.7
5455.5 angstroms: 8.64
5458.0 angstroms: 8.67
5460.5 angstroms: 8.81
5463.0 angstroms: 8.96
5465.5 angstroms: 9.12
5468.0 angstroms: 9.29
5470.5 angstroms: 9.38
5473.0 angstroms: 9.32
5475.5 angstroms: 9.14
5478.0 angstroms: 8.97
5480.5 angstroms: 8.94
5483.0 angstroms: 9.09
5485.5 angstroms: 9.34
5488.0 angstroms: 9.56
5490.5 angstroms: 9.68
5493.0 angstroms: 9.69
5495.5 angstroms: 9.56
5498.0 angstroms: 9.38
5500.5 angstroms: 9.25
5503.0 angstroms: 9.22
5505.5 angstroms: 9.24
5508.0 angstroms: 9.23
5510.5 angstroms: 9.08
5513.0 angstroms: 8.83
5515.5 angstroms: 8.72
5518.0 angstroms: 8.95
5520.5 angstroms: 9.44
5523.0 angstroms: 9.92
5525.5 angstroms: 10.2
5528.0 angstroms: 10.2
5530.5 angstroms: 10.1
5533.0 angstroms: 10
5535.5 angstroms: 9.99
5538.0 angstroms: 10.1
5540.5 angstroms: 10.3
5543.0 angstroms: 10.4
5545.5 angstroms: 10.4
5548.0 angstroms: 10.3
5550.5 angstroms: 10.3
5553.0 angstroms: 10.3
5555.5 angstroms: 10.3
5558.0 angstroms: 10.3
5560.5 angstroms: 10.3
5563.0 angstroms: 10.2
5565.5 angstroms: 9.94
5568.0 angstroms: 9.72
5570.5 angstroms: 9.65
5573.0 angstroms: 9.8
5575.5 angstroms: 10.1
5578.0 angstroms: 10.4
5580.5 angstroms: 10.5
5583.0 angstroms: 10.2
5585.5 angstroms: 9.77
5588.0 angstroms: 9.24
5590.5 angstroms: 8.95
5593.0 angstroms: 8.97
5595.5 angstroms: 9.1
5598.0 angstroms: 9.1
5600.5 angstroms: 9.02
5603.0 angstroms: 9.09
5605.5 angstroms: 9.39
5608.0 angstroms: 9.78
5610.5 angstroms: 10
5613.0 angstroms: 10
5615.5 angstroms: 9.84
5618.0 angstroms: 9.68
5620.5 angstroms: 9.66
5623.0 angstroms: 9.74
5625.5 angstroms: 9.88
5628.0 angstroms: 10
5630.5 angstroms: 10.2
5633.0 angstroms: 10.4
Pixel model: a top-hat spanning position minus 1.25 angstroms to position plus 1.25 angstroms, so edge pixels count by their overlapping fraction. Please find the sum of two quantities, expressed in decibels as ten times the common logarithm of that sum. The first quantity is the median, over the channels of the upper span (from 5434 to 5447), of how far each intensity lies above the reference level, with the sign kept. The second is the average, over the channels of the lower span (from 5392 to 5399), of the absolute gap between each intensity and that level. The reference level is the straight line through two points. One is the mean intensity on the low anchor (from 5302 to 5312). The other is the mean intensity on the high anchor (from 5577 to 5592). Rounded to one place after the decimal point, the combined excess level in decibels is -1.2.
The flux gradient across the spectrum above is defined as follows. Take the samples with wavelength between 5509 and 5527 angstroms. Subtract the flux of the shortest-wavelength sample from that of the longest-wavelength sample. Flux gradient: 1.12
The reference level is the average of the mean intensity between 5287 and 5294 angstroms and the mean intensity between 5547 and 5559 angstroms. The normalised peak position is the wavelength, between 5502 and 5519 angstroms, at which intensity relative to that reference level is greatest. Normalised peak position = 5505.5 angstroms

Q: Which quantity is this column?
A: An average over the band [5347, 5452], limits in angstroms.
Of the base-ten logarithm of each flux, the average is 0.9564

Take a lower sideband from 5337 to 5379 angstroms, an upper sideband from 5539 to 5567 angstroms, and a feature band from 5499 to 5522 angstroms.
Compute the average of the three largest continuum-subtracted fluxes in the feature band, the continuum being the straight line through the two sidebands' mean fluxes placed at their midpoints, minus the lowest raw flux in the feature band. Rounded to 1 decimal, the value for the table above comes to -9.3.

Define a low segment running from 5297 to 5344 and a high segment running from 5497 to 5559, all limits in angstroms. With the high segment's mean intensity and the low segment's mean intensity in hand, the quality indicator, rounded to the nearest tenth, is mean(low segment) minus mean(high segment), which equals -1.6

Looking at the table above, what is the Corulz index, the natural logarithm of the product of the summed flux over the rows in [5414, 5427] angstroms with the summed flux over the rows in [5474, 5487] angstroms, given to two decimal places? 7.68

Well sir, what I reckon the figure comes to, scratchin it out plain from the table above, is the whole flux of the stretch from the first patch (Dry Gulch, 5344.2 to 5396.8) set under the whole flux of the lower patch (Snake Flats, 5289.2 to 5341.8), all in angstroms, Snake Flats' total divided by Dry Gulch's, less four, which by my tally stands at -3.09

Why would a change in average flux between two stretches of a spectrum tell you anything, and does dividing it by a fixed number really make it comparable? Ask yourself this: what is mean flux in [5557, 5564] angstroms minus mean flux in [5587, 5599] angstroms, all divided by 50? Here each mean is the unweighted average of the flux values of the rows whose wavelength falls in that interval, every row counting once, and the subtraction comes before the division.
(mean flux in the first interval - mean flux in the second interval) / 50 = 0.02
